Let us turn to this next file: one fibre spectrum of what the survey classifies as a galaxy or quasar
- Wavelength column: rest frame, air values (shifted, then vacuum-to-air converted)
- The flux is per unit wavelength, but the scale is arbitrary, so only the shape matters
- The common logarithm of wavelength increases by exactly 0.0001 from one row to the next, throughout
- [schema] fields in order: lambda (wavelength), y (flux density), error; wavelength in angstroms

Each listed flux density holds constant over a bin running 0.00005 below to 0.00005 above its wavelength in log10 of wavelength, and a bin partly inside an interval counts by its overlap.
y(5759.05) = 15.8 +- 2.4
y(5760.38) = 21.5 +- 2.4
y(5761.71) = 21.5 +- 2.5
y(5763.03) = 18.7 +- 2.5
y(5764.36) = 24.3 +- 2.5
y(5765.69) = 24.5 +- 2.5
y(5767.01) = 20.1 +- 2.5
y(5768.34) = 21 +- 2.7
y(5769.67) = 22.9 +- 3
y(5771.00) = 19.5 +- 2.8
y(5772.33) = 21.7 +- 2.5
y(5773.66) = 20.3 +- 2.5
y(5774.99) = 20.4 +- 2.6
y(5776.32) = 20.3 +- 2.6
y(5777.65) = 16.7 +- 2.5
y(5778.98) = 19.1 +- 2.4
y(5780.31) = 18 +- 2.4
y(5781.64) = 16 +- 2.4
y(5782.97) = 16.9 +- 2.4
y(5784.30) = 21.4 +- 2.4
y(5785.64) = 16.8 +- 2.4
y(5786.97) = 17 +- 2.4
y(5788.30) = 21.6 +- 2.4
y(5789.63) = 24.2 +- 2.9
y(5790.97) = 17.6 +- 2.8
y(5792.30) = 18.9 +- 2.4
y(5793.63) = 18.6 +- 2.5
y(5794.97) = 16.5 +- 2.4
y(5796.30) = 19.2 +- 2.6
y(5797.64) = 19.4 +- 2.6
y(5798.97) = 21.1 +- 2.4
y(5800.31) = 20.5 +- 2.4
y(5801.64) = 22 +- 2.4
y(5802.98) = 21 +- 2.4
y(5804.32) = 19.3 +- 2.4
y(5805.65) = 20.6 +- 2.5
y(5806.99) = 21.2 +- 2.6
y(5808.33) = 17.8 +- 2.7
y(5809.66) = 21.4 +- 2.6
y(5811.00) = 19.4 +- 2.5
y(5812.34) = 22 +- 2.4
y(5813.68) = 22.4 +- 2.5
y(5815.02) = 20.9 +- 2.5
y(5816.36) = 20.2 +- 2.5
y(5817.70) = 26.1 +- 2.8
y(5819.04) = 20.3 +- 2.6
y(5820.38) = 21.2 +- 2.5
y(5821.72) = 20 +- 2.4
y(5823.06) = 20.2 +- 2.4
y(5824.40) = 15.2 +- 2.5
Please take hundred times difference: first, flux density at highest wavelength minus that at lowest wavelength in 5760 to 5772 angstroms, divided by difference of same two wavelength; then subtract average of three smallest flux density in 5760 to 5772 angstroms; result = -1962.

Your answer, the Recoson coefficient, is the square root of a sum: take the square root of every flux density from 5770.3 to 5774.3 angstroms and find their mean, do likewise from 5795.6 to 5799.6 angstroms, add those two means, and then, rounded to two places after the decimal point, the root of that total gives 3.00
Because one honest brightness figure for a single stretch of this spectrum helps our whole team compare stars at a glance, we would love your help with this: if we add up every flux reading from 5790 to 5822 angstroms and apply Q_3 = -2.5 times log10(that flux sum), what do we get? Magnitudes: -6.7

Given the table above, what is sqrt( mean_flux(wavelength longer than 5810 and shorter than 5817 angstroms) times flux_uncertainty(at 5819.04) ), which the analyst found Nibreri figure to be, 7.39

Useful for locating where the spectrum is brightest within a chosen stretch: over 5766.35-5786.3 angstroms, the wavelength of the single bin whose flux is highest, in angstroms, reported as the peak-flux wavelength 5769.67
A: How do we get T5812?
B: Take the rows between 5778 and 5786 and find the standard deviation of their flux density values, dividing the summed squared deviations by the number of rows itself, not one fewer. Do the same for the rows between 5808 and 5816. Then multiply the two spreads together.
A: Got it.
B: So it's 2.9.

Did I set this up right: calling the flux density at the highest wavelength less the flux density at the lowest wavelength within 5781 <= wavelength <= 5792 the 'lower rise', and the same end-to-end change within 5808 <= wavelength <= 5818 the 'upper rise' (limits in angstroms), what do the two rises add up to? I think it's 10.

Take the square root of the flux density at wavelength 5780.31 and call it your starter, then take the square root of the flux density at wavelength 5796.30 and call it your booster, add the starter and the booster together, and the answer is 8.6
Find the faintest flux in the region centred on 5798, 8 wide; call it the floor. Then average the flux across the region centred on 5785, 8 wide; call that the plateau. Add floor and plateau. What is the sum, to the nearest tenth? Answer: 34.8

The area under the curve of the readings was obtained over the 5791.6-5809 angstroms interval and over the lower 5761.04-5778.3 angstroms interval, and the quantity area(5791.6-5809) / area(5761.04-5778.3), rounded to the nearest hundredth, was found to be 0.95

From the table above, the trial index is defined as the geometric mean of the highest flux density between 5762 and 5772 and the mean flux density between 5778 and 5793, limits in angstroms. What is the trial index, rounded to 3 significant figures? 21.5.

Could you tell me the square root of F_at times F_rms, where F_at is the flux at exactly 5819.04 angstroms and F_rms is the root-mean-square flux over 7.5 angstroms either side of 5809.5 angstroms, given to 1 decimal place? 20.5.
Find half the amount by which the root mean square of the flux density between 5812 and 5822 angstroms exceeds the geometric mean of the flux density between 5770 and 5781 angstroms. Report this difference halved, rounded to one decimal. 1.1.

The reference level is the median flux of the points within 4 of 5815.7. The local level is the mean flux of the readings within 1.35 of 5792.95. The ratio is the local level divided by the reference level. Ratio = 0.87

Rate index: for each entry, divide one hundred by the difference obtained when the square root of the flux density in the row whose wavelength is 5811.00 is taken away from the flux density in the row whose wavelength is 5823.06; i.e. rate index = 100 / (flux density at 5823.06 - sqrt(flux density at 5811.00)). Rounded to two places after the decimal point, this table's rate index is 6.33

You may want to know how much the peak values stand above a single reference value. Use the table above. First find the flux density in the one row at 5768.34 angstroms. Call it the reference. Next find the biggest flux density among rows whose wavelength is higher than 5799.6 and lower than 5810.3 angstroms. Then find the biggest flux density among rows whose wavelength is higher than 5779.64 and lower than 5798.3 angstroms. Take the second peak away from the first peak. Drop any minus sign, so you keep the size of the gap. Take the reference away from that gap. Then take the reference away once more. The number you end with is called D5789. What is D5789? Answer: -40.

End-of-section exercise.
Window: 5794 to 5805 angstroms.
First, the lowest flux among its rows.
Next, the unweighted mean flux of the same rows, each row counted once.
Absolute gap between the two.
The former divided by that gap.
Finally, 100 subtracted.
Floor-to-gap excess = -95.1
